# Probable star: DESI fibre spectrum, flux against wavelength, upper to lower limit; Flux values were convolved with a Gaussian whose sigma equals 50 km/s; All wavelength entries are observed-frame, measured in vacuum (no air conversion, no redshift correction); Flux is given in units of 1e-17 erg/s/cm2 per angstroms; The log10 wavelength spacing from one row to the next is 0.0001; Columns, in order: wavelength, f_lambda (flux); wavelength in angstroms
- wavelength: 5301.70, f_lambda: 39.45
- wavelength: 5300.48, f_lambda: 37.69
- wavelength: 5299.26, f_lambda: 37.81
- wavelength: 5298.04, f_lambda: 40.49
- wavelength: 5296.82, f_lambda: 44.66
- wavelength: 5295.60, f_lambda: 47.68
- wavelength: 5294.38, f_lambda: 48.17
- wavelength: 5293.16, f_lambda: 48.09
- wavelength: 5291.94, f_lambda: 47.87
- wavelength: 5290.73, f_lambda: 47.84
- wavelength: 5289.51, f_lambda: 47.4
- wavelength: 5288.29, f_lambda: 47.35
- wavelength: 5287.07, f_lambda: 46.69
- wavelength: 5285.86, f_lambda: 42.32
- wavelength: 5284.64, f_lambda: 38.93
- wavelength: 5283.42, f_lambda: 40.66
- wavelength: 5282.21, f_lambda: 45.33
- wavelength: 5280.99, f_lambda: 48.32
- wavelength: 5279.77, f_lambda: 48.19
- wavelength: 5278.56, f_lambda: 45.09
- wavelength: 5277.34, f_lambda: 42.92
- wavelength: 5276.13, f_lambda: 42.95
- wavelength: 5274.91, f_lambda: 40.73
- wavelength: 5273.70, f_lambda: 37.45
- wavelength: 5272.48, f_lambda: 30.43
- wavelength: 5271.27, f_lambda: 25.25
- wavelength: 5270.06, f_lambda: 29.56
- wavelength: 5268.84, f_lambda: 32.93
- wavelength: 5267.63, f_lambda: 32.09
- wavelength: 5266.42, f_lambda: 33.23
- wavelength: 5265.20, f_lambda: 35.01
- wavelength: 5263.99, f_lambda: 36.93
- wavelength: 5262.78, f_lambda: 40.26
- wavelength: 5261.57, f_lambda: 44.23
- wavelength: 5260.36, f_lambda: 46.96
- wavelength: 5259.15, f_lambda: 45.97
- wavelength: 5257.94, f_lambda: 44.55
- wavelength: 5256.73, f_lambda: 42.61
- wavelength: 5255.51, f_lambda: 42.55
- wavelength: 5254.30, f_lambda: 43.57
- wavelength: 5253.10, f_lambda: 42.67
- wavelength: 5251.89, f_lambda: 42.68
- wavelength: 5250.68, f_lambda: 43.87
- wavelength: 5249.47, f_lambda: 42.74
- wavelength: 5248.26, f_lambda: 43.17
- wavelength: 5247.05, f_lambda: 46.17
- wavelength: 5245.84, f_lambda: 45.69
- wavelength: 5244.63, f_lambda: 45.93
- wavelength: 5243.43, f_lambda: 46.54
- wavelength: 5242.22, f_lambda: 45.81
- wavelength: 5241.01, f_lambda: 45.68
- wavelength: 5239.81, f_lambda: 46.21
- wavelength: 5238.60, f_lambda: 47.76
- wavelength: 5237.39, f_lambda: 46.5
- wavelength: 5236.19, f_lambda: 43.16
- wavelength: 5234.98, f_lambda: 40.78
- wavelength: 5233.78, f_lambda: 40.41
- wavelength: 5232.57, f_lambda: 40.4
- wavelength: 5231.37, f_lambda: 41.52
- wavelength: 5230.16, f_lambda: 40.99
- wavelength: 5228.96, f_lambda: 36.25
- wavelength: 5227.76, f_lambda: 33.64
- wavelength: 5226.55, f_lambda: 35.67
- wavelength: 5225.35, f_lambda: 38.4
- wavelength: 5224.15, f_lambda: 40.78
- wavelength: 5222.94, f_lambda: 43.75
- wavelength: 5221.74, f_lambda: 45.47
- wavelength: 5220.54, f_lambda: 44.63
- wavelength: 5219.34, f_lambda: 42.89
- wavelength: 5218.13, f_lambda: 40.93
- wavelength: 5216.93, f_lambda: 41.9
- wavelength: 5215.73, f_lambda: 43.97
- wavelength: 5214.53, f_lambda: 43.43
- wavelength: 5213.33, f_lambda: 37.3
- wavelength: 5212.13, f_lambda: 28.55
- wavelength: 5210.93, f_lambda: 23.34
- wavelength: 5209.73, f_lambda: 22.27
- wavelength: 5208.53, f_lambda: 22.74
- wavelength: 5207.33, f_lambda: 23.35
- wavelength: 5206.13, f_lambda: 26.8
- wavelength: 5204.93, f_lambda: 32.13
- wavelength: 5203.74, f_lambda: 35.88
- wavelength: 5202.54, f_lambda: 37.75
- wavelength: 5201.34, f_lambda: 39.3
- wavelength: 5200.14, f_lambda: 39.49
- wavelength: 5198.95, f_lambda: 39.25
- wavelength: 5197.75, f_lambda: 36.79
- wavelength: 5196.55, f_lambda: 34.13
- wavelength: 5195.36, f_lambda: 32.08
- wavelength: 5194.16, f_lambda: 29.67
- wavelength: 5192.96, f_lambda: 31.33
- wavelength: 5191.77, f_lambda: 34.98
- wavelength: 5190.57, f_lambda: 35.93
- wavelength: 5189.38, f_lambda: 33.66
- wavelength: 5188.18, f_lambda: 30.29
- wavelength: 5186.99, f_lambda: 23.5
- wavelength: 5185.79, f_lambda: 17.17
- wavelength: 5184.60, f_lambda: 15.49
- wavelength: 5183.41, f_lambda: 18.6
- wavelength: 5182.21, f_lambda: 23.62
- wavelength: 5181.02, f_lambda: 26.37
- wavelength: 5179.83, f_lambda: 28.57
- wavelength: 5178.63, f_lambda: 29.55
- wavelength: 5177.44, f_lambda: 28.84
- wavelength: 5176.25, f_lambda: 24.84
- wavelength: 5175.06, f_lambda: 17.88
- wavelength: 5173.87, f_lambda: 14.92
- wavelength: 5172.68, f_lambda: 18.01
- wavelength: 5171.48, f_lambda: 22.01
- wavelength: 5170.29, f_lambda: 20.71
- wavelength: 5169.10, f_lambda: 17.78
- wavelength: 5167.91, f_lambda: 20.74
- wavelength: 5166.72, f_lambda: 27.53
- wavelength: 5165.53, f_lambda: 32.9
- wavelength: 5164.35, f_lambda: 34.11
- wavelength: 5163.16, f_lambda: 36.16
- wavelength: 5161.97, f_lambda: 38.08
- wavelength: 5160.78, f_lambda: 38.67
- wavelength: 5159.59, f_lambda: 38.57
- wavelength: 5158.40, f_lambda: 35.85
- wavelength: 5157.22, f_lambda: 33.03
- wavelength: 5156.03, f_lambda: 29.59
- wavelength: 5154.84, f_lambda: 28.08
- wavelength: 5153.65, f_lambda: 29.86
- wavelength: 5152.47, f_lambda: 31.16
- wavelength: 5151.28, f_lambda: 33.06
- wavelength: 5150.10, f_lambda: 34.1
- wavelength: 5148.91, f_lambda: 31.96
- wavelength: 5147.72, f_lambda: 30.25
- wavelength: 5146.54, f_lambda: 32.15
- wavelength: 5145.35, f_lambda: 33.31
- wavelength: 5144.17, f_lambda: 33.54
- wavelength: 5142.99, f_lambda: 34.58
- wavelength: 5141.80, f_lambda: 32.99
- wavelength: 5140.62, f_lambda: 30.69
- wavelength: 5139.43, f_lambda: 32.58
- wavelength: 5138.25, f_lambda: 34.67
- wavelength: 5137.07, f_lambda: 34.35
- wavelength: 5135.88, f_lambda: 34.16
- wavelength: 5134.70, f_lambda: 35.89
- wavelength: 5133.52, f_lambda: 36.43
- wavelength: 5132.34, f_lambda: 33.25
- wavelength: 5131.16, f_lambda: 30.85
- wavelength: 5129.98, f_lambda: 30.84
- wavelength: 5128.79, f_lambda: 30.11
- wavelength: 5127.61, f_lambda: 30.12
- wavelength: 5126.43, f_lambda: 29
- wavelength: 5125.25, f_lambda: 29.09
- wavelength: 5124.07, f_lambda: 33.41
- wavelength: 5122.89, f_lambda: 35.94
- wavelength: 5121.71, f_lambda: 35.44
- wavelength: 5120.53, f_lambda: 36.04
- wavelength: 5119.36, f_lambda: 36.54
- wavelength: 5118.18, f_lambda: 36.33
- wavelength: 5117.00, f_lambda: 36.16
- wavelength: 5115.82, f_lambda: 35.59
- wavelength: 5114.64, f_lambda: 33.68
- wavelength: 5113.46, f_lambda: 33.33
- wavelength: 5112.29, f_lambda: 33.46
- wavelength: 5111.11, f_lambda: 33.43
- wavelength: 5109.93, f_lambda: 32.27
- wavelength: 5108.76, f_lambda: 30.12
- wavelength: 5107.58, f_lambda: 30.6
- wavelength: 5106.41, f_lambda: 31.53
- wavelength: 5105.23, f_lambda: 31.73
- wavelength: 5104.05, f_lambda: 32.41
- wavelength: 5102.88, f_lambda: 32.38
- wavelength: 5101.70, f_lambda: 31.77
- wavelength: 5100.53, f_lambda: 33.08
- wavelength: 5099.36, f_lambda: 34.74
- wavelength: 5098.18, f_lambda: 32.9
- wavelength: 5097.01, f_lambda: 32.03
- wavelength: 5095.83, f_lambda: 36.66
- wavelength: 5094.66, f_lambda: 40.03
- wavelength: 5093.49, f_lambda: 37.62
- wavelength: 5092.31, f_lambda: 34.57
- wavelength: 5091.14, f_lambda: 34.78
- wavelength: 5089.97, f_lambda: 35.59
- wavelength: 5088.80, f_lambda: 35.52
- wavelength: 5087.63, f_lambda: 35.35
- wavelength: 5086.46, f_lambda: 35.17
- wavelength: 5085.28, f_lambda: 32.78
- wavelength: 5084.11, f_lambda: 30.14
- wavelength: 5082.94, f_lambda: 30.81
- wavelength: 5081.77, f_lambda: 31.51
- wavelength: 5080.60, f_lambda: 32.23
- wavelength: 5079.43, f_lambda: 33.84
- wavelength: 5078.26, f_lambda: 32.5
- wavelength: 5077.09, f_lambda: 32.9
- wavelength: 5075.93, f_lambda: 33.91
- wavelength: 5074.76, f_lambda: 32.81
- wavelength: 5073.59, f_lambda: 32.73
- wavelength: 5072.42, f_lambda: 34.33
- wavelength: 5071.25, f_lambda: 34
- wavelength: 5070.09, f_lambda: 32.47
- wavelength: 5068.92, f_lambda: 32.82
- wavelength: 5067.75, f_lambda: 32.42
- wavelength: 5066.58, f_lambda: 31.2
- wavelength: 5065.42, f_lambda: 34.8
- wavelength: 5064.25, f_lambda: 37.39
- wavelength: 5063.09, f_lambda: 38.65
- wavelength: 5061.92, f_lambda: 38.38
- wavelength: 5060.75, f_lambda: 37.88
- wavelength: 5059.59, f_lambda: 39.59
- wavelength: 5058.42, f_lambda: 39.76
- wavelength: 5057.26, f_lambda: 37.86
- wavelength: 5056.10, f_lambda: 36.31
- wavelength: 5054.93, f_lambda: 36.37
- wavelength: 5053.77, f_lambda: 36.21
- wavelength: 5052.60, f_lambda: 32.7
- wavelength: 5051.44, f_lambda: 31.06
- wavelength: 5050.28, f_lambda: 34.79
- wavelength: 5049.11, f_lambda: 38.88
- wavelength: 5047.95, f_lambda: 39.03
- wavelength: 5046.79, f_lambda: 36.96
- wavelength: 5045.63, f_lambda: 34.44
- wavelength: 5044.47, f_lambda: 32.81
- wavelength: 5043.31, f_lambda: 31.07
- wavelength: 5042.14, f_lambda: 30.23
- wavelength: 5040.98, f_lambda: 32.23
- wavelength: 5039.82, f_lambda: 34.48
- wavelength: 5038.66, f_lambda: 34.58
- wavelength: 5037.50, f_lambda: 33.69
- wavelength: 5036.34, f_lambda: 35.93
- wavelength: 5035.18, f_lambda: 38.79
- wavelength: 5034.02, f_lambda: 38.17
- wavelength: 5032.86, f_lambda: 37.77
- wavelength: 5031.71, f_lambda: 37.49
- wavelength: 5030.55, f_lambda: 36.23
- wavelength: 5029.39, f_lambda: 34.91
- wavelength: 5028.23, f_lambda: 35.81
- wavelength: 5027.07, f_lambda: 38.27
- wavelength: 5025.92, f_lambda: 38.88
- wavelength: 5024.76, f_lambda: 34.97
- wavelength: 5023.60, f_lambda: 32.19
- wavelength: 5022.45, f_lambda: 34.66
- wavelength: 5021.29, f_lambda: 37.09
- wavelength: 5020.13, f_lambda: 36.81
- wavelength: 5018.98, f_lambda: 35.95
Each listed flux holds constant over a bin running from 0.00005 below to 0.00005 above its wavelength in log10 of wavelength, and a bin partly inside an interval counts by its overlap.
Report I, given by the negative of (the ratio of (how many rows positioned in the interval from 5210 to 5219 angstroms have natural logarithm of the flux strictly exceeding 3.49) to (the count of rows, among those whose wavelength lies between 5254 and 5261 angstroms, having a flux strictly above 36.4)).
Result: -0.8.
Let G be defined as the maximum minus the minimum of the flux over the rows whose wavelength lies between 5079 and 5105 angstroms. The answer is 9.9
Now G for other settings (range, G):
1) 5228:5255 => 11.5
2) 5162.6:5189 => 21.2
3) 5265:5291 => 23.1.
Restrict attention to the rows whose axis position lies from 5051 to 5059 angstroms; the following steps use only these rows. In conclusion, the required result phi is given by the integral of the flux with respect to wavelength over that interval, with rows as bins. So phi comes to 287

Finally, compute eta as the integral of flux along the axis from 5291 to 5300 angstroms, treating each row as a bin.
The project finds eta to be 405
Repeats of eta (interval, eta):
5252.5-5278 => 987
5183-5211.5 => 853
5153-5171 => 553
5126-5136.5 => 340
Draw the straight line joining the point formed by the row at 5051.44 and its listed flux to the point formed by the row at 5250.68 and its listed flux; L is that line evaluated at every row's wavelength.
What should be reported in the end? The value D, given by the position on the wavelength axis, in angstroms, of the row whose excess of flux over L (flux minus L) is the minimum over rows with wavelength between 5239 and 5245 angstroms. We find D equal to 5241.01 angstroms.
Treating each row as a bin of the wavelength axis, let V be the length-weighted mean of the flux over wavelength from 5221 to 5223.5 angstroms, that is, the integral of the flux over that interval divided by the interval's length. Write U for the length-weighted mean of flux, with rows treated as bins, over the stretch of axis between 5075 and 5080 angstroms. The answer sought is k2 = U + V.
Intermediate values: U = 33.3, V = 44.7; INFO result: 78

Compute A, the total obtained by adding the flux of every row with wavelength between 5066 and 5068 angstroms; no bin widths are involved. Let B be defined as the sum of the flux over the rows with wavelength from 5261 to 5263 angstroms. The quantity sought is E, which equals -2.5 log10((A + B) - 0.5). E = -5.42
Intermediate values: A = 64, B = 84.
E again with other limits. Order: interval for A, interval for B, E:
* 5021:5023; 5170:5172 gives -5.14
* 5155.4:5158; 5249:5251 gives -5.43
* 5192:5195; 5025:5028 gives -5.35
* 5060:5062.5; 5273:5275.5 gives -5.47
